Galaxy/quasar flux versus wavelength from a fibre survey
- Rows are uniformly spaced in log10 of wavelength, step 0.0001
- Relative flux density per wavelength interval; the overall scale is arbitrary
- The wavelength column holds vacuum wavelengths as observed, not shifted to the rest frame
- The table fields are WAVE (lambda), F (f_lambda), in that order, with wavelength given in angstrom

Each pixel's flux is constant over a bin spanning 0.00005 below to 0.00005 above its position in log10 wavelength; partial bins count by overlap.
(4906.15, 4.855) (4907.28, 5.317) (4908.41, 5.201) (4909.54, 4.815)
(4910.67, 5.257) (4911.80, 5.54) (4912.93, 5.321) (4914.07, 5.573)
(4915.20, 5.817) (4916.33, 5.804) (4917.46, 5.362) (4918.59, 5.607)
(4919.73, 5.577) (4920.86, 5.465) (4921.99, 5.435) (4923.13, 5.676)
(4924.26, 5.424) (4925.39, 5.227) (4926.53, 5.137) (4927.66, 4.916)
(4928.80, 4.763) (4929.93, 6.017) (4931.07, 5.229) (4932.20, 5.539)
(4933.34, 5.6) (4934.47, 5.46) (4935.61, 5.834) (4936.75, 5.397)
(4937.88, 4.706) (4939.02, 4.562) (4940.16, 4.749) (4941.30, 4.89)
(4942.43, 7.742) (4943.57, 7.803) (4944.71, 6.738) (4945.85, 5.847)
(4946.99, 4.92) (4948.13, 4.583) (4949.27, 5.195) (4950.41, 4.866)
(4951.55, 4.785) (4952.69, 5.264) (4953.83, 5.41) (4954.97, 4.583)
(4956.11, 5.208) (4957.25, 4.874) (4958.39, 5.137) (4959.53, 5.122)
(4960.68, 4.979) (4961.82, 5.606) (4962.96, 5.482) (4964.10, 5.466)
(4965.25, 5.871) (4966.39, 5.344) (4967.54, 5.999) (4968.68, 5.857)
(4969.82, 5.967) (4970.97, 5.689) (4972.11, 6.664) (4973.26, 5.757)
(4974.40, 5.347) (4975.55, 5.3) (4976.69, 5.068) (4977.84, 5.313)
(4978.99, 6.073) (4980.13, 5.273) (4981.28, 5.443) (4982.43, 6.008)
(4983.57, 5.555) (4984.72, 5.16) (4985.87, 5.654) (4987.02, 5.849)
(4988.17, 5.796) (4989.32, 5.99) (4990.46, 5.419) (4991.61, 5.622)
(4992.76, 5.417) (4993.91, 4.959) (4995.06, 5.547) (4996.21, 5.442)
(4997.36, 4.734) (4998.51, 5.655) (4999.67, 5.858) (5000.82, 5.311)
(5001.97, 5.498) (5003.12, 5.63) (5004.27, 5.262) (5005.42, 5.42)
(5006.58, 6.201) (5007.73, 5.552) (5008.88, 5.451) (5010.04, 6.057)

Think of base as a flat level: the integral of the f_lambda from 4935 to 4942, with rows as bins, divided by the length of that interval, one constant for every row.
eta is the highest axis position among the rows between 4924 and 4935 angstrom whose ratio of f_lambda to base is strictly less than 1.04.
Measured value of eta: 4931.07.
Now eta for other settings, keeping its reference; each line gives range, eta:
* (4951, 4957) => 4956.11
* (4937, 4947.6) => 4946.99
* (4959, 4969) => 4960.68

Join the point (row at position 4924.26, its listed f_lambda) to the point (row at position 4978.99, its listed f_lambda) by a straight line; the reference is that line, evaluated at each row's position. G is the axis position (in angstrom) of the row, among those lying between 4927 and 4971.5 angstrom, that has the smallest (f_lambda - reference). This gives 4954.97 angstrom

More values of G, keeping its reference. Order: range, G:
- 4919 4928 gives 4927.66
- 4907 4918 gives 4909.54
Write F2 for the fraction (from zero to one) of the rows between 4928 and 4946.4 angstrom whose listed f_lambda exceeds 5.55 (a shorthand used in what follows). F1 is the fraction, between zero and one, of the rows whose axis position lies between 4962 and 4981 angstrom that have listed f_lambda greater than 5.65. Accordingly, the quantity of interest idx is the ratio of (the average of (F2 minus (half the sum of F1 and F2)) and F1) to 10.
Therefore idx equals 0.023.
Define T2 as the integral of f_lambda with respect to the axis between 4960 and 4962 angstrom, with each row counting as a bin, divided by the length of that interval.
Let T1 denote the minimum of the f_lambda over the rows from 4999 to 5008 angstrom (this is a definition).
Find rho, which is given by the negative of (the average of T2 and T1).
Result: -5.23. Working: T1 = 5.262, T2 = 5.21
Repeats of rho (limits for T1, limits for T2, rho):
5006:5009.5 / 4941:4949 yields -5.77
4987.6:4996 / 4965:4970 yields -5.38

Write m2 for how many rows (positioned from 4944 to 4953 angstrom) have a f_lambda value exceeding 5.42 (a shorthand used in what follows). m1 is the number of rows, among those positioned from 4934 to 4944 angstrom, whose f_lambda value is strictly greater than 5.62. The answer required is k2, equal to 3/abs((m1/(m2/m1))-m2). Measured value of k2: 1.2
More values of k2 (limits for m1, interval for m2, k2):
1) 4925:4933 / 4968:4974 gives 0.6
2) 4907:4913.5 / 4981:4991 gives 0.4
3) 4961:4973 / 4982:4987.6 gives 0.6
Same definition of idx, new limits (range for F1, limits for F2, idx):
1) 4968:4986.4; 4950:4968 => 0.017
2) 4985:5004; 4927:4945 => 0.019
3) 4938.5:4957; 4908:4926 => 0.016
